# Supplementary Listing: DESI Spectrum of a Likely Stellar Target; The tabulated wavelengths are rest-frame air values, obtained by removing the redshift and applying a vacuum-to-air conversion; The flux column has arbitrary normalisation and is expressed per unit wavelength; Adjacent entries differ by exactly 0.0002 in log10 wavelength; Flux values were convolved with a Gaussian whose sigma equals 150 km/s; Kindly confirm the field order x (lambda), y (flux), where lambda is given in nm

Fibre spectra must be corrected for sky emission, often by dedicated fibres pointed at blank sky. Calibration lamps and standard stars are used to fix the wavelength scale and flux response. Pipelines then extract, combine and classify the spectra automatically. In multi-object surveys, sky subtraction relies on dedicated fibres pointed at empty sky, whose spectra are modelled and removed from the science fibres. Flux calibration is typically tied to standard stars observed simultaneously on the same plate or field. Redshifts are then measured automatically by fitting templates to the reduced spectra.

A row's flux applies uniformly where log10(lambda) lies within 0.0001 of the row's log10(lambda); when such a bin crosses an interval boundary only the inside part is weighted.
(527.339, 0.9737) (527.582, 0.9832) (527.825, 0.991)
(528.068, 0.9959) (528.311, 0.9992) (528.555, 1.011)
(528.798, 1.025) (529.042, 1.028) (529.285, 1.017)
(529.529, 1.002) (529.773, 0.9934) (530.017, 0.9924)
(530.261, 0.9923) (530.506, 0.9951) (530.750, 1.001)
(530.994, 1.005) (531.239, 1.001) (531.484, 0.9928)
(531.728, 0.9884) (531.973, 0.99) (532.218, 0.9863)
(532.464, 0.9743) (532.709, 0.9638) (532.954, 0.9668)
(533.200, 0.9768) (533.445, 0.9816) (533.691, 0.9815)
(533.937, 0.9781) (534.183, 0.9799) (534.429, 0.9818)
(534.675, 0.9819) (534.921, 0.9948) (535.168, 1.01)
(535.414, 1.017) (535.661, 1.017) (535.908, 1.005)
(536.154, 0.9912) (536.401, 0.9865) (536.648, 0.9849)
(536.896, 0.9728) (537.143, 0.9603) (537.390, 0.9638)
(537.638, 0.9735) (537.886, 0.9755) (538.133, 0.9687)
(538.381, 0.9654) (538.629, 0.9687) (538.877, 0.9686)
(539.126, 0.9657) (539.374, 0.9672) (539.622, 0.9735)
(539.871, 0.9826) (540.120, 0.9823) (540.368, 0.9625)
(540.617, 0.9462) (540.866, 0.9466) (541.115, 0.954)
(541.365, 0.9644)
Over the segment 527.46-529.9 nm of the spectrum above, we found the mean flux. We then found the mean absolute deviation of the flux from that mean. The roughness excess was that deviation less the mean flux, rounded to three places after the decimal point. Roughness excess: -0.992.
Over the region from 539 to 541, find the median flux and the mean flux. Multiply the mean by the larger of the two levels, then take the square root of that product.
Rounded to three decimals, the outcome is 0.966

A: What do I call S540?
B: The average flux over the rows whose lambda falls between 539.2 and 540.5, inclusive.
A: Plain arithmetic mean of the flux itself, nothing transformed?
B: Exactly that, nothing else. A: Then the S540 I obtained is 0.97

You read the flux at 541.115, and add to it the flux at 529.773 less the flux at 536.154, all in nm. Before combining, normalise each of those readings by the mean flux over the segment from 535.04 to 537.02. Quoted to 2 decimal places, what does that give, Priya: 0.96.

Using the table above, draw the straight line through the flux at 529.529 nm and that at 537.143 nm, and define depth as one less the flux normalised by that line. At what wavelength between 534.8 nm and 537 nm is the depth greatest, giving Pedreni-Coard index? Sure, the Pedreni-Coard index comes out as 536.896 nm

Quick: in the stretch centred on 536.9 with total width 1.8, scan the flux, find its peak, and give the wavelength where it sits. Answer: 536.154 nm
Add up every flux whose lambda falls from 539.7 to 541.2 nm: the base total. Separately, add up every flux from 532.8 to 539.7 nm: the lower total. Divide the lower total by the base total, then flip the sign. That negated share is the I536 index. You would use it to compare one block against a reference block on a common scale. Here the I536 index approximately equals -4.8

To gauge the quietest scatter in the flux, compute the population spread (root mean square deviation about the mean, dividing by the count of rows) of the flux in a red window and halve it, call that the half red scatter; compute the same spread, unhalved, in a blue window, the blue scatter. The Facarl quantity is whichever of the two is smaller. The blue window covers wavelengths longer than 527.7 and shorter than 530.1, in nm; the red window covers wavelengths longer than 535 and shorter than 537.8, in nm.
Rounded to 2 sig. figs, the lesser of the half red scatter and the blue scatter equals 0.0098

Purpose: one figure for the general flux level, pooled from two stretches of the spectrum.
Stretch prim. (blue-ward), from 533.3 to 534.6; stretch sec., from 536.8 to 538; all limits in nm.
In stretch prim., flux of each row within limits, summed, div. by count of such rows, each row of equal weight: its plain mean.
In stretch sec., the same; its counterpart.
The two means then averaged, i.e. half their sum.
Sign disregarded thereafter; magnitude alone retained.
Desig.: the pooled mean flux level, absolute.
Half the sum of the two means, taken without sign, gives 0.975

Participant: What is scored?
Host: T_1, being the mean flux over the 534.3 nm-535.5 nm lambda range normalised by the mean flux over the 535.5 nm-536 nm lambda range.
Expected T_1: 0.986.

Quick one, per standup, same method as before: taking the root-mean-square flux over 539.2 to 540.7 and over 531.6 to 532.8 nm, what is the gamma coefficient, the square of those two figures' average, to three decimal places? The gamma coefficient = 0.950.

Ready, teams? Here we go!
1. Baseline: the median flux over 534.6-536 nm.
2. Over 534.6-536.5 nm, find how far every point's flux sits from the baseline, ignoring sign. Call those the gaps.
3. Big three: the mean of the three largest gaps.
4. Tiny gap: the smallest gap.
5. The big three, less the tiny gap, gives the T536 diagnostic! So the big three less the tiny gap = 0.018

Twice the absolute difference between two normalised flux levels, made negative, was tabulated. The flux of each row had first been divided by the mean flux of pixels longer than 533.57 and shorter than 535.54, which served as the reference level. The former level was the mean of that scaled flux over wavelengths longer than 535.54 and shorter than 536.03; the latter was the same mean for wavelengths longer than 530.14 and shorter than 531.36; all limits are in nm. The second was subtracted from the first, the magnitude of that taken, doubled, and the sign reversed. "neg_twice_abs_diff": -0.024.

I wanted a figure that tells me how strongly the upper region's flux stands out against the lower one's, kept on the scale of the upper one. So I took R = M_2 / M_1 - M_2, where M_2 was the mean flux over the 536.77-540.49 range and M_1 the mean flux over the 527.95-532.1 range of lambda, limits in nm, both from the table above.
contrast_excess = -0.0017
